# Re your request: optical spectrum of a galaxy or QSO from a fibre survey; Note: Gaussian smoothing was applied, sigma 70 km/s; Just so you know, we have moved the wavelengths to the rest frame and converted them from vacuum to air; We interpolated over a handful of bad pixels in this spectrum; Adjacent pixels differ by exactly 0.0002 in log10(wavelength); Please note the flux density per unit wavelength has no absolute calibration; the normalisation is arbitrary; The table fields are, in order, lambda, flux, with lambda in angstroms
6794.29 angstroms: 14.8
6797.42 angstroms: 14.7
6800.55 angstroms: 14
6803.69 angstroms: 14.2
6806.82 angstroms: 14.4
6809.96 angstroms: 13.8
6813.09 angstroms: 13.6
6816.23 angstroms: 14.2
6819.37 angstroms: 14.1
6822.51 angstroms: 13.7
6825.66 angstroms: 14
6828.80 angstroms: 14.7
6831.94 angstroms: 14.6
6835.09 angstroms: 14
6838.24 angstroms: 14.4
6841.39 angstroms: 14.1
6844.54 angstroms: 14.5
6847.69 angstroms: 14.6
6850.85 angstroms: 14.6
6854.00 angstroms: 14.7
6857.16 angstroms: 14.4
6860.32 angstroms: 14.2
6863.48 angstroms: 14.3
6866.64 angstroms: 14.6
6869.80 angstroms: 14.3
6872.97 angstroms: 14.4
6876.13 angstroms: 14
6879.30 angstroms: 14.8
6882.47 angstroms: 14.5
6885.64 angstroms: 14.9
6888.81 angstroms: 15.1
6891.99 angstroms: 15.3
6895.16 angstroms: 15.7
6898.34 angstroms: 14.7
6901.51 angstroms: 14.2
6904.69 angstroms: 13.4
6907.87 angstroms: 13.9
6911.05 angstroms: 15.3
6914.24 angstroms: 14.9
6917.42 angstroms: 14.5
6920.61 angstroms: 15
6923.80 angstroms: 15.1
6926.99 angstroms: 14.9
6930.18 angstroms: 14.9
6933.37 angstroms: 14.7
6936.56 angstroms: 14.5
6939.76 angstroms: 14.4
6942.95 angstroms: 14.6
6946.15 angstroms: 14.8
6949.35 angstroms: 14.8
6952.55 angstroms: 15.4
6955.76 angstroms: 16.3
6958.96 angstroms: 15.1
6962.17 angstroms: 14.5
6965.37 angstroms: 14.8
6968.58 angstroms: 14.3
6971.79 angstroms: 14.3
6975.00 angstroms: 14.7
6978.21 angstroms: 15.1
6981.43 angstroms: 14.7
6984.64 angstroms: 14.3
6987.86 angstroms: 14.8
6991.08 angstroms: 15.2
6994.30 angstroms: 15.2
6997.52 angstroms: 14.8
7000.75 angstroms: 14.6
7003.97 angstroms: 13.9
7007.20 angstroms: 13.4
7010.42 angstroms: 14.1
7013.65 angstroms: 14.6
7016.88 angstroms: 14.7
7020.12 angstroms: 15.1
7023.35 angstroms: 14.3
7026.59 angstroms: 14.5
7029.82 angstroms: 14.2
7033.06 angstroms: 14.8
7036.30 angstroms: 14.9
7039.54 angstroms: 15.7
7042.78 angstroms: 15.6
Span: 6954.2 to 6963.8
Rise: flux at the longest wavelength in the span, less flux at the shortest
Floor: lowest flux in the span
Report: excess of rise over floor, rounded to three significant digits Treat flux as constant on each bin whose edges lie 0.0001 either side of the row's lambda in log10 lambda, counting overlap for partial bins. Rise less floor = -16.3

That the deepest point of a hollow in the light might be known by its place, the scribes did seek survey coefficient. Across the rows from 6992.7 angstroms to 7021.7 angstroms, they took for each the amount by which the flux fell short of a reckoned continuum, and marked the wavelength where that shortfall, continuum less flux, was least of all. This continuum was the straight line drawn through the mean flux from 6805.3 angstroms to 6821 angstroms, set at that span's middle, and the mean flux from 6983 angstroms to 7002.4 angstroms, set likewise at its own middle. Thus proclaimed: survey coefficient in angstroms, 6994.30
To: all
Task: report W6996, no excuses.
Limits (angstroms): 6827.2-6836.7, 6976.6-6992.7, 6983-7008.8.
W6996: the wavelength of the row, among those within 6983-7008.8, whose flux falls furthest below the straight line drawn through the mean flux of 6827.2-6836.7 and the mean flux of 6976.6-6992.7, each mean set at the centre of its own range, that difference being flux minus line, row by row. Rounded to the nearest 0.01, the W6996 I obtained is 7007.20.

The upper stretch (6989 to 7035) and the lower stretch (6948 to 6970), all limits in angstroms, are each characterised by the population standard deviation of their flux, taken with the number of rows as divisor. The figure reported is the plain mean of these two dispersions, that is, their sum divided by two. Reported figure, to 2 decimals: 0.56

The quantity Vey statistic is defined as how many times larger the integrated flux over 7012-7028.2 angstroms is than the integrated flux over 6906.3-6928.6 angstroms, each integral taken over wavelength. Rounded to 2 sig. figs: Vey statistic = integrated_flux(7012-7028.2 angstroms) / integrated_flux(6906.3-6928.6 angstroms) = 0.72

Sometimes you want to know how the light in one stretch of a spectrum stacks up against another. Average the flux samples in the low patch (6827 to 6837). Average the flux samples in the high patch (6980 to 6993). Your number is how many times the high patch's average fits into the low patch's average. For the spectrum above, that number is 0.98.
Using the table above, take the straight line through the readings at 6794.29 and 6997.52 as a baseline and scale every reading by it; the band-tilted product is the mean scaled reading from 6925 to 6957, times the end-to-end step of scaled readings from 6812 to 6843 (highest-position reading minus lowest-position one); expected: 0.034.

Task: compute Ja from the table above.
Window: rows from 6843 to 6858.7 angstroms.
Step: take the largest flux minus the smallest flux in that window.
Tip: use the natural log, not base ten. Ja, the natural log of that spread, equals -1.2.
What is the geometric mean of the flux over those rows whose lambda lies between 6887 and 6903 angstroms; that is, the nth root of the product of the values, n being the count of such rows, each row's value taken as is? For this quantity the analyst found 15.0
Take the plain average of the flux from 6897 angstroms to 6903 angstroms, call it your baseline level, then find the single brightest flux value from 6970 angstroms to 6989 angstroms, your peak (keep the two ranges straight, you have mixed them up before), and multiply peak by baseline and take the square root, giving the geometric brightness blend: 14.8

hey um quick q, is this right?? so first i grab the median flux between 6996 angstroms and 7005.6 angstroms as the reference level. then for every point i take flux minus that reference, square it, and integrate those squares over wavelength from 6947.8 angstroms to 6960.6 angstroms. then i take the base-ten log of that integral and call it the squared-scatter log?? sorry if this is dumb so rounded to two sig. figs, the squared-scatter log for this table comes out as 1.1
